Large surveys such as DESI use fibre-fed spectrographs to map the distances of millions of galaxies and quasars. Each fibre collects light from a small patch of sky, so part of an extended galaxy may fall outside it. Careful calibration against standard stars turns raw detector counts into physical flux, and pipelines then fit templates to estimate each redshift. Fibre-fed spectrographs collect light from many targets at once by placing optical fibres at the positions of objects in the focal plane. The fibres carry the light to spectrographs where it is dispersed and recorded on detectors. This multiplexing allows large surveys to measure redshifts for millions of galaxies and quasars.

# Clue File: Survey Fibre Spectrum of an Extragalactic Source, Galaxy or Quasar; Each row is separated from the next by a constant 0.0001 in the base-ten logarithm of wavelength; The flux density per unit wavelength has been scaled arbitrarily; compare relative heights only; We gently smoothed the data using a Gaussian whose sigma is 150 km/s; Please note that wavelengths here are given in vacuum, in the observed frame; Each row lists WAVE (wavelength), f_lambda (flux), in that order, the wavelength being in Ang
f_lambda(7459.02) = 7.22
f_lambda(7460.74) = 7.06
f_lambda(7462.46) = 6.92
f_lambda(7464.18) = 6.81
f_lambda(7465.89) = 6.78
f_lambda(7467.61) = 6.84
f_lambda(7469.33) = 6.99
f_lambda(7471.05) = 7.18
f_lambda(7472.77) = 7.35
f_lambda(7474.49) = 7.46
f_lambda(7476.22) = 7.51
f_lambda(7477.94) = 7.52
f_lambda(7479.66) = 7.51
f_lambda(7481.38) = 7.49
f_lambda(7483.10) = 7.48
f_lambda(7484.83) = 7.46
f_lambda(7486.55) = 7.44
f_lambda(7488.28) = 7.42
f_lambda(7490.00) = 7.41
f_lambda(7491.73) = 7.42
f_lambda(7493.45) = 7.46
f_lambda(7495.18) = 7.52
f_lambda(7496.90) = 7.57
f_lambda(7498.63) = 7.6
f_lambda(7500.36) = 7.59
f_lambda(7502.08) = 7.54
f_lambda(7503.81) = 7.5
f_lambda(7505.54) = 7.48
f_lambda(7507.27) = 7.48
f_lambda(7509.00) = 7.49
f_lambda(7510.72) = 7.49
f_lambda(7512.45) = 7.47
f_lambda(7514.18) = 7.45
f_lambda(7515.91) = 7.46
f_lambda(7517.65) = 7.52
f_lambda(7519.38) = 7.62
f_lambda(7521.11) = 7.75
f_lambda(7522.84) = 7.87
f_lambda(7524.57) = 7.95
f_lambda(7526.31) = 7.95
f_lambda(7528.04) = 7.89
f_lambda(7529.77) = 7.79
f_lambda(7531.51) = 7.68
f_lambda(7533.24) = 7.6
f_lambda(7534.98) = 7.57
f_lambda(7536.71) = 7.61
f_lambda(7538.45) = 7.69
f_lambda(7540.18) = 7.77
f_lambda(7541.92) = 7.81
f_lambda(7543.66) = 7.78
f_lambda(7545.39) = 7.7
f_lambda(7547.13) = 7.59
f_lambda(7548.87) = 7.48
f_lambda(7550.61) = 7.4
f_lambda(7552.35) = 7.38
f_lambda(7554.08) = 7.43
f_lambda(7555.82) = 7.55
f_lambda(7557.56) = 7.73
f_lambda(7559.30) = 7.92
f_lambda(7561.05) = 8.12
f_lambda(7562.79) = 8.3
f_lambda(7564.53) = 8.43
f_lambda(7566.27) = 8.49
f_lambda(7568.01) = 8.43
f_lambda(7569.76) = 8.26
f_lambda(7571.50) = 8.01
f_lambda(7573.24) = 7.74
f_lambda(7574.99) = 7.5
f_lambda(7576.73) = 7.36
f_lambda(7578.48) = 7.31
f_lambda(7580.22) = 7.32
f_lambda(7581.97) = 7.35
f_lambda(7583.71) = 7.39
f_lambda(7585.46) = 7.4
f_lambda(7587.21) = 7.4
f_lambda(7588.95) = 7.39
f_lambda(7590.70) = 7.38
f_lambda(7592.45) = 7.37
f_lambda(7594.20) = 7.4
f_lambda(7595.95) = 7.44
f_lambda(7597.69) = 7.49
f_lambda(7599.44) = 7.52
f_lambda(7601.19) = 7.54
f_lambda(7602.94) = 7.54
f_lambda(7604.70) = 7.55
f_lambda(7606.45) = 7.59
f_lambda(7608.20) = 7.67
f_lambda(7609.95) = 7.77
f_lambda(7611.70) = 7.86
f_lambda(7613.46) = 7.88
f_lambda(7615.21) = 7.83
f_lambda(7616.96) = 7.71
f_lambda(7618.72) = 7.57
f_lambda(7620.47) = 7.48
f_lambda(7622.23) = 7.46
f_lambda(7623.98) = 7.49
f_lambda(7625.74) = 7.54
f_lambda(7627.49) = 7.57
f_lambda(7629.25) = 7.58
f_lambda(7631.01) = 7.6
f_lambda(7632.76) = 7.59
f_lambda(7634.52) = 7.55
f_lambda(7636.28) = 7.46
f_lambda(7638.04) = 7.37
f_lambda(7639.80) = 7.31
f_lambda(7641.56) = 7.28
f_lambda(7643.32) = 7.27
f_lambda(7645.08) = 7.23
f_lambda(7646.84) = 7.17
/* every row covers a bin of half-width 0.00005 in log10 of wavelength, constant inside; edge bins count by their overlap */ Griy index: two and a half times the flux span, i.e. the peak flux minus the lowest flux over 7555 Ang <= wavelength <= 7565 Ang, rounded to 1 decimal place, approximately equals 2.2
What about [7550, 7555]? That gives 0.1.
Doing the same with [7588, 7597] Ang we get 0.2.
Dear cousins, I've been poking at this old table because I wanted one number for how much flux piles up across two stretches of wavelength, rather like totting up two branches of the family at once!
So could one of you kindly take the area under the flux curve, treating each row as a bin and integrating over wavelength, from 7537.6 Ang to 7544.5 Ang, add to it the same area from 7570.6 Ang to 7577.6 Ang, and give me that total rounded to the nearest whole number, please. 107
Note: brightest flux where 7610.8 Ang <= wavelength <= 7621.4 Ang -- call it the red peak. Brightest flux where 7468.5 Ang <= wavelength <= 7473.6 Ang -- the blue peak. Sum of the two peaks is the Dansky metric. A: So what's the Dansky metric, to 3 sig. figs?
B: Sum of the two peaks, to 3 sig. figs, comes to 15.2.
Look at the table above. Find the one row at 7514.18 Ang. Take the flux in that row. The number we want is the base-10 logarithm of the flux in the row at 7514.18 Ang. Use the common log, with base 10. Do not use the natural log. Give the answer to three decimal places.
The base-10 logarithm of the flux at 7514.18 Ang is 0.872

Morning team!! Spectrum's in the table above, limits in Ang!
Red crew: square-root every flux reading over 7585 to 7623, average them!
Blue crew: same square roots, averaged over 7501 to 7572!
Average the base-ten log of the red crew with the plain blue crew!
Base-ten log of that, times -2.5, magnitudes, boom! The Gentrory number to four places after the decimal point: -0.5174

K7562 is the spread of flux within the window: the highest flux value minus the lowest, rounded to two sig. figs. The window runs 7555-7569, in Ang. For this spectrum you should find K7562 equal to 0.94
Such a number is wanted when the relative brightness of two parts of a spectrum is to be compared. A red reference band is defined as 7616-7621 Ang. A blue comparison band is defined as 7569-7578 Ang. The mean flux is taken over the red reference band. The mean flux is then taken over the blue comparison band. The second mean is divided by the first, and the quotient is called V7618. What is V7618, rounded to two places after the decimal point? 1.02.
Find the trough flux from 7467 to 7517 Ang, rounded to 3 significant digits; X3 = 6.84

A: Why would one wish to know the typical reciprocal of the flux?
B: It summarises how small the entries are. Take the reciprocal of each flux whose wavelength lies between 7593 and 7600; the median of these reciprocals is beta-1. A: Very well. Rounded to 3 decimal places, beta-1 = 0.134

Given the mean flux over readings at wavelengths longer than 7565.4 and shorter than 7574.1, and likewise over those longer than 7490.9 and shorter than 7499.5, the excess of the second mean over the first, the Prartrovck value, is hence -0.67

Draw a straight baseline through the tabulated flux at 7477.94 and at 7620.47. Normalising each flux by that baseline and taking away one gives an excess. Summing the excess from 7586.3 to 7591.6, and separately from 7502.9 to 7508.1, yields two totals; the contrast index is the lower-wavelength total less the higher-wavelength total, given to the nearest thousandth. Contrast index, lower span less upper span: 0.029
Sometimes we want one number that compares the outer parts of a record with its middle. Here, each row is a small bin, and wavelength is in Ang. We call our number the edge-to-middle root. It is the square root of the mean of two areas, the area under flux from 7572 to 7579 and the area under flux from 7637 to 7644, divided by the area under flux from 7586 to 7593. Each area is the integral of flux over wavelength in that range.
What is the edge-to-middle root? 1.00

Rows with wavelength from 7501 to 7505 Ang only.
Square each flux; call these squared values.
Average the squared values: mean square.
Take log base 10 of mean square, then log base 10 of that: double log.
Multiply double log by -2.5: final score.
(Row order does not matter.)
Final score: -0.609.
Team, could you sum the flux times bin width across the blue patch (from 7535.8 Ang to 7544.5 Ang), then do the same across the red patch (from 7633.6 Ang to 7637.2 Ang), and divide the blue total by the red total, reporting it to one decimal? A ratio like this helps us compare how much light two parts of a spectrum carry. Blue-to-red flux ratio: 2.5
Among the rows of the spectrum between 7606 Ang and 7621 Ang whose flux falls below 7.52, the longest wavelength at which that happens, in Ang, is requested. 7620.47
